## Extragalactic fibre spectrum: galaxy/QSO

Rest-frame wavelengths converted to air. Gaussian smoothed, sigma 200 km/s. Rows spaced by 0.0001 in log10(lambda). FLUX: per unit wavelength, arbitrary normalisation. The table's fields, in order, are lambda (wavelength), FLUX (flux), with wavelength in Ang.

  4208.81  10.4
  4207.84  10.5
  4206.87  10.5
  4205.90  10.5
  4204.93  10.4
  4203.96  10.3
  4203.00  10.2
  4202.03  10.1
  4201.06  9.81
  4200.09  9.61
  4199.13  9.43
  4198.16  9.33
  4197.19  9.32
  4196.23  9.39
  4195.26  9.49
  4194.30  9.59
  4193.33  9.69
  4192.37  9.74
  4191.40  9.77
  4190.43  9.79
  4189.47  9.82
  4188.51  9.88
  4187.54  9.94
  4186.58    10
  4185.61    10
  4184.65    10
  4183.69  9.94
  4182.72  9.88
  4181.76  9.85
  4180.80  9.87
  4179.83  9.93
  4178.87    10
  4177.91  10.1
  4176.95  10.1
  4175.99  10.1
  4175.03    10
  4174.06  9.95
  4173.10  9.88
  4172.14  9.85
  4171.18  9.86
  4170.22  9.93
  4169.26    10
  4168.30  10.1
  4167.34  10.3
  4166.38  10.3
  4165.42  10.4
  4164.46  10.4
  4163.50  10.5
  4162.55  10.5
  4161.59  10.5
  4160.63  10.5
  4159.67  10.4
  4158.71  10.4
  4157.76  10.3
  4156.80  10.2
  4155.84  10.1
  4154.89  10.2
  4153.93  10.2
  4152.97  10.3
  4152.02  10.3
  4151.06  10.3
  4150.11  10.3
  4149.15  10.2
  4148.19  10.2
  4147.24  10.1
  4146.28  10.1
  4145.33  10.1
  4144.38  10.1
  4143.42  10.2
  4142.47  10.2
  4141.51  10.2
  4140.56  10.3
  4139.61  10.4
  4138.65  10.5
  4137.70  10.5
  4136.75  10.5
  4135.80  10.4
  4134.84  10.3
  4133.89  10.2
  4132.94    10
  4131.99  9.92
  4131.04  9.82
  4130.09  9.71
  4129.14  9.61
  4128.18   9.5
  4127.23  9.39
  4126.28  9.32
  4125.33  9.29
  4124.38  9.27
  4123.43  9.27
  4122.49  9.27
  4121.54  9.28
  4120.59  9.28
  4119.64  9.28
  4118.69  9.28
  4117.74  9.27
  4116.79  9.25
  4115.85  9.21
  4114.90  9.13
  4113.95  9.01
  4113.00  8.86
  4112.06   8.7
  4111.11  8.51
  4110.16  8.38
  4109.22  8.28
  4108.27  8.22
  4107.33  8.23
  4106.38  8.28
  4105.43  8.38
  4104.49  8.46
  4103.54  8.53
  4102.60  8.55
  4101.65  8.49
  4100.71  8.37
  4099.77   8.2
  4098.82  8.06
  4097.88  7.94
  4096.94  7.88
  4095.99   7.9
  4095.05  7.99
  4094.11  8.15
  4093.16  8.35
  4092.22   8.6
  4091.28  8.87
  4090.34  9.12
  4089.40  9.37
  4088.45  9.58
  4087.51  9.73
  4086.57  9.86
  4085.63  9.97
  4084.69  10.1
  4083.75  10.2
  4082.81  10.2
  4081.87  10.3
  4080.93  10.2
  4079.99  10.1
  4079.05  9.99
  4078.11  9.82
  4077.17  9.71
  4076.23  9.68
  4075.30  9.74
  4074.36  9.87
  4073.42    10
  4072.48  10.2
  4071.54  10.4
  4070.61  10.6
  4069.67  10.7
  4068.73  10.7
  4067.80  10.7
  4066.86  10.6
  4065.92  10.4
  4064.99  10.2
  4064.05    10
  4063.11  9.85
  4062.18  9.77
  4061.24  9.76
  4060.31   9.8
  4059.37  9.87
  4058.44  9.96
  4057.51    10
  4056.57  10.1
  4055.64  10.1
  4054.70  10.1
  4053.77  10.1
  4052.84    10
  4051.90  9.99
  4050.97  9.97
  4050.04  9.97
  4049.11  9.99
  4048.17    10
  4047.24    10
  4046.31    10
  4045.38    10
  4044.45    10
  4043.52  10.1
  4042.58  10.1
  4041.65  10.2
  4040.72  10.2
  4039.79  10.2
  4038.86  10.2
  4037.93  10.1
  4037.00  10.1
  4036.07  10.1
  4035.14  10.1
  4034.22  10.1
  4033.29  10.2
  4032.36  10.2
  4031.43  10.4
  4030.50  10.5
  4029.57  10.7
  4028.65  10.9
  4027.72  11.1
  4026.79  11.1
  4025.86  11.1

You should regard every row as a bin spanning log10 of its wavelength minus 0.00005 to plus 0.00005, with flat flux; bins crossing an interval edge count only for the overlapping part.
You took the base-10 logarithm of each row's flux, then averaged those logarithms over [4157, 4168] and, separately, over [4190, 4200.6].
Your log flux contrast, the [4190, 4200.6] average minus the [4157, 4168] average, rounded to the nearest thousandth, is -0.037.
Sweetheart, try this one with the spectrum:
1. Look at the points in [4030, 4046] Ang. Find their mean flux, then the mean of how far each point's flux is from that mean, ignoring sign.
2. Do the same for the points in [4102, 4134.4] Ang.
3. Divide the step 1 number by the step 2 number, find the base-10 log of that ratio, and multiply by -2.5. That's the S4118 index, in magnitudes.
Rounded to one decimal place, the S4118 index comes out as 1.7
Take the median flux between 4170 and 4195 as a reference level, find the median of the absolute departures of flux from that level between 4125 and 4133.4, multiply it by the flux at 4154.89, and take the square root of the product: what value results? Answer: 1.73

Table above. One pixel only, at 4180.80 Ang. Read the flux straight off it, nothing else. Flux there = 9.87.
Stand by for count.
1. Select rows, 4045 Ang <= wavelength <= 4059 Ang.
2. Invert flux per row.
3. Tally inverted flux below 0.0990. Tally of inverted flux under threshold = 0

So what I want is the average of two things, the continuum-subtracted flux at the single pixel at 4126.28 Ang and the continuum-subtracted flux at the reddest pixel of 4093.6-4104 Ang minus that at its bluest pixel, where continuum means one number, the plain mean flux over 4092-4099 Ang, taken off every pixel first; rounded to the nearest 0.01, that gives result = 0.80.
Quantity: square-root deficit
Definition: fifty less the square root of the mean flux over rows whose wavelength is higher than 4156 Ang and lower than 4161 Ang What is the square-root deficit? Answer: 46.8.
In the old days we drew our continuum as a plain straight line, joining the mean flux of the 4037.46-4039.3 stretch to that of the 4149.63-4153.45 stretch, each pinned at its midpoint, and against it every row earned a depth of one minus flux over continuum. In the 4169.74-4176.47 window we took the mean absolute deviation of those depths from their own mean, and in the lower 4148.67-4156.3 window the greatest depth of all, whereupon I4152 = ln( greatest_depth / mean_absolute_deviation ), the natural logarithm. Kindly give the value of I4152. 1.2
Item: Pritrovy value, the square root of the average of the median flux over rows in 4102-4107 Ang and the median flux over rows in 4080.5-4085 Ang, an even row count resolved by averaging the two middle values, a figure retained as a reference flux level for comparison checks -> 3.05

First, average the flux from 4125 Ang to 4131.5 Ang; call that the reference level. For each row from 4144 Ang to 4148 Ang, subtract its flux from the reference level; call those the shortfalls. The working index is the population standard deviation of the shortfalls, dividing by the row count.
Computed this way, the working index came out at 0.000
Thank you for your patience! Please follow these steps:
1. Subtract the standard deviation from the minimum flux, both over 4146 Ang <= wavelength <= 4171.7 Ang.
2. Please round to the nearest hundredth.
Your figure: 9.69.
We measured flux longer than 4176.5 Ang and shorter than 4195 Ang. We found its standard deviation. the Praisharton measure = 0.13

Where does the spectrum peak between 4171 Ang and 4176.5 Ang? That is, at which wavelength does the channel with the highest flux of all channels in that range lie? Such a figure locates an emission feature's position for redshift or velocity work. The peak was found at 4175.99 Ang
